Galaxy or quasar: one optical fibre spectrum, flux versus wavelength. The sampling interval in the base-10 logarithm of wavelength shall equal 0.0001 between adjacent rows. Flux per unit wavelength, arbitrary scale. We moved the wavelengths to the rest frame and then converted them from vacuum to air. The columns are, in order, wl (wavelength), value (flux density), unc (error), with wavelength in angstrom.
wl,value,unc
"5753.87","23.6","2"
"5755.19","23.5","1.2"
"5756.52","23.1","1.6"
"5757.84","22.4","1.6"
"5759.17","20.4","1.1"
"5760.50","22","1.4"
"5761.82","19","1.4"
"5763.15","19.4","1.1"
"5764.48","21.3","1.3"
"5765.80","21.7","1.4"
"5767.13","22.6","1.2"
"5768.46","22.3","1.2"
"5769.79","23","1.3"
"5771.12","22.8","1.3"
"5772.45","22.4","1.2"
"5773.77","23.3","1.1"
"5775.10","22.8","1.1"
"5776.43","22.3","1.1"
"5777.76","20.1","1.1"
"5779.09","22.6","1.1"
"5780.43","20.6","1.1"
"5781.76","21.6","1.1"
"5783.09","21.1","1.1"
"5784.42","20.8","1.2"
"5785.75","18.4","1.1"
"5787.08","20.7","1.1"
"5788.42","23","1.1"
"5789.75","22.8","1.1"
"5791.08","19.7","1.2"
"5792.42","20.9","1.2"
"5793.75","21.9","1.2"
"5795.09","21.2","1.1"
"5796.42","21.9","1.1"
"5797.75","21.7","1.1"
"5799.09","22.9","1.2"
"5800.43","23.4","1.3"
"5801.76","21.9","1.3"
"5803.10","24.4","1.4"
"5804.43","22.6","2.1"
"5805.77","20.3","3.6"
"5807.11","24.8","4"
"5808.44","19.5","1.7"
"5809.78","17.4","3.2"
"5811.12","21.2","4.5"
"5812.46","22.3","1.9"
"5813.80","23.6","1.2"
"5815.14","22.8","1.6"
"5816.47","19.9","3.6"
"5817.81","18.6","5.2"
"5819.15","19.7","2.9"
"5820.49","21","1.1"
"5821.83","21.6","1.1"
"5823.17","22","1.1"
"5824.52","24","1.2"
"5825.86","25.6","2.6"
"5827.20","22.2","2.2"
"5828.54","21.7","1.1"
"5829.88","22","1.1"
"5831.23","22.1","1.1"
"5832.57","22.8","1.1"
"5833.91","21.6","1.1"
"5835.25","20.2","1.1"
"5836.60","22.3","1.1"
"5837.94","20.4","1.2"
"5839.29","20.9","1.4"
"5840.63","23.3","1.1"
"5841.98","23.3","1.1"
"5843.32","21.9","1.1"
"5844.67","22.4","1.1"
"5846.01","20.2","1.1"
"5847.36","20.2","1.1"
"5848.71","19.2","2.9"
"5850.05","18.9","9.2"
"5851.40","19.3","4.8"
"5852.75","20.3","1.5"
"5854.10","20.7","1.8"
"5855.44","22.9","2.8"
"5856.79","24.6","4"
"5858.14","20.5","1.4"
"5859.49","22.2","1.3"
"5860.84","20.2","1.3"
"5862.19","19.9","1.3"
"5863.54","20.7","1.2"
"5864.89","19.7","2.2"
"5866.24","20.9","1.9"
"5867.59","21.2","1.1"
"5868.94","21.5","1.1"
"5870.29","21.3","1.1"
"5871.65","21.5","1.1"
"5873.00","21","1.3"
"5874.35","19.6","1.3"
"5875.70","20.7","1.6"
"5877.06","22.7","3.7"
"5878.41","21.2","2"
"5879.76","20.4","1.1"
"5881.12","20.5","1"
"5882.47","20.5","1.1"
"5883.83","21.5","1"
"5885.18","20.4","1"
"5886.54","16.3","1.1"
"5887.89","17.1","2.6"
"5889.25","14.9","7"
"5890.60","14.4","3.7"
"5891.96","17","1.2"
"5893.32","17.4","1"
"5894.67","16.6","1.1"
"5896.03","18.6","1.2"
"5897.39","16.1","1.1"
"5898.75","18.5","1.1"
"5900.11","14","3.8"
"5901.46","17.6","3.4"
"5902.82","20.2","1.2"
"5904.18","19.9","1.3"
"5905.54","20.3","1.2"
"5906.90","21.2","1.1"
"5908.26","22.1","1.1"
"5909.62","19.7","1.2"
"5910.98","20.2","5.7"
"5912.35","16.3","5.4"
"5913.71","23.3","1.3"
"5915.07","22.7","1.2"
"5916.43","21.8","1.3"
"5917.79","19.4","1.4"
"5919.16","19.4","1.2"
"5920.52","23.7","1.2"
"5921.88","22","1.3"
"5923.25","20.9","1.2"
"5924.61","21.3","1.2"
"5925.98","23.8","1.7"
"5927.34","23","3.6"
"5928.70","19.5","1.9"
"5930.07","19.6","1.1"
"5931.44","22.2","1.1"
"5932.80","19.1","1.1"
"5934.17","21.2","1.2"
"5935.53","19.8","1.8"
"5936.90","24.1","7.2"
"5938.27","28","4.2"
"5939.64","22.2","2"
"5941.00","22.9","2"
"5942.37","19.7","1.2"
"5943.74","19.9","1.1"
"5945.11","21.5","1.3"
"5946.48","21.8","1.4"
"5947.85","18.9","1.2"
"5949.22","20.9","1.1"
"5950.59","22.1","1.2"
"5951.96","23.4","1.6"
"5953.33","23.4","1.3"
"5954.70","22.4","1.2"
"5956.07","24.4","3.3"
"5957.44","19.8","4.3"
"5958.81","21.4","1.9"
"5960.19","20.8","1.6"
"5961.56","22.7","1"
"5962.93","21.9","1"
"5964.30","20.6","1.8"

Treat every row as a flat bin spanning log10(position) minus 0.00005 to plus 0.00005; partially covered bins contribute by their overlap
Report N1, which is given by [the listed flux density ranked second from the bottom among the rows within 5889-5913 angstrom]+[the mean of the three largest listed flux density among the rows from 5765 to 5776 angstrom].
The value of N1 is 37.4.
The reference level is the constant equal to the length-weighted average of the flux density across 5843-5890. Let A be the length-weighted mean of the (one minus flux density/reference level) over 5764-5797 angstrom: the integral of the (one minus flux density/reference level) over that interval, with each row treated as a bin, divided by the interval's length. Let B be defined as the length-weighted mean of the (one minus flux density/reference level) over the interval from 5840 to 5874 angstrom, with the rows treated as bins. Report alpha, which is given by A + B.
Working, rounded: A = -0.06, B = -0.03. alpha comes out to -0.09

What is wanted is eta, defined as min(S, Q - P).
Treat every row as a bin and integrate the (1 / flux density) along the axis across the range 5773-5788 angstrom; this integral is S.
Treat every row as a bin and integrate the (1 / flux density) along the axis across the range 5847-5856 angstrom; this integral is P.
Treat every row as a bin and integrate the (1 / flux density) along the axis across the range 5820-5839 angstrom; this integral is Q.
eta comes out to 0.4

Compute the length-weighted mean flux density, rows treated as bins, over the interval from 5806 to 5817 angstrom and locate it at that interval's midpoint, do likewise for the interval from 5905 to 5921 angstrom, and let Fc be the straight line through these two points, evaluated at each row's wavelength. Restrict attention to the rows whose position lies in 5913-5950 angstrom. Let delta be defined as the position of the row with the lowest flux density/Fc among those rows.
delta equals 5947.85 angstrom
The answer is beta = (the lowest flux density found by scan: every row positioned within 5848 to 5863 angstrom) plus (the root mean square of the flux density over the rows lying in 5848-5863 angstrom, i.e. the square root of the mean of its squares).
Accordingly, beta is 40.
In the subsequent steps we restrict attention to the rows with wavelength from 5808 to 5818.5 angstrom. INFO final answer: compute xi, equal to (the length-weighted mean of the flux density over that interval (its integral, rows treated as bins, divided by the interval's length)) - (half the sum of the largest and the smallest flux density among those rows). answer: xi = 0.2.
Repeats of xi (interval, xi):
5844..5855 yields -0.4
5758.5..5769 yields 0.3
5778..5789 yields 0.3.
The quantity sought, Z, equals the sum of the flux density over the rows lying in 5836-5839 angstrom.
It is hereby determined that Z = 43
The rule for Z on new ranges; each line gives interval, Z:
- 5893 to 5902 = 119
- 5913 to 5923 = 152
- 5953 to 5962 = 155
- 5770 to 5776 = 91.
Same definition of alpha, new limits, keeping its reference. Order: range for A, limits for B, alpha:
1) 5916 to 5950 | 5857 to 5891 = -0.03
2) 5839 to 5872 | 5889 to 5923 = 0.03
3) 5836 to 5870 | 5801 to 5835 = -0.10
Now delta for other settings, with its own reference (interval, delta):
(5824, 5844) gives 5835.25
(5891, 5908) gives 5900.11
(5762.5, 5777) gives 5763.15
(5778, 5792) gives 5785.75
